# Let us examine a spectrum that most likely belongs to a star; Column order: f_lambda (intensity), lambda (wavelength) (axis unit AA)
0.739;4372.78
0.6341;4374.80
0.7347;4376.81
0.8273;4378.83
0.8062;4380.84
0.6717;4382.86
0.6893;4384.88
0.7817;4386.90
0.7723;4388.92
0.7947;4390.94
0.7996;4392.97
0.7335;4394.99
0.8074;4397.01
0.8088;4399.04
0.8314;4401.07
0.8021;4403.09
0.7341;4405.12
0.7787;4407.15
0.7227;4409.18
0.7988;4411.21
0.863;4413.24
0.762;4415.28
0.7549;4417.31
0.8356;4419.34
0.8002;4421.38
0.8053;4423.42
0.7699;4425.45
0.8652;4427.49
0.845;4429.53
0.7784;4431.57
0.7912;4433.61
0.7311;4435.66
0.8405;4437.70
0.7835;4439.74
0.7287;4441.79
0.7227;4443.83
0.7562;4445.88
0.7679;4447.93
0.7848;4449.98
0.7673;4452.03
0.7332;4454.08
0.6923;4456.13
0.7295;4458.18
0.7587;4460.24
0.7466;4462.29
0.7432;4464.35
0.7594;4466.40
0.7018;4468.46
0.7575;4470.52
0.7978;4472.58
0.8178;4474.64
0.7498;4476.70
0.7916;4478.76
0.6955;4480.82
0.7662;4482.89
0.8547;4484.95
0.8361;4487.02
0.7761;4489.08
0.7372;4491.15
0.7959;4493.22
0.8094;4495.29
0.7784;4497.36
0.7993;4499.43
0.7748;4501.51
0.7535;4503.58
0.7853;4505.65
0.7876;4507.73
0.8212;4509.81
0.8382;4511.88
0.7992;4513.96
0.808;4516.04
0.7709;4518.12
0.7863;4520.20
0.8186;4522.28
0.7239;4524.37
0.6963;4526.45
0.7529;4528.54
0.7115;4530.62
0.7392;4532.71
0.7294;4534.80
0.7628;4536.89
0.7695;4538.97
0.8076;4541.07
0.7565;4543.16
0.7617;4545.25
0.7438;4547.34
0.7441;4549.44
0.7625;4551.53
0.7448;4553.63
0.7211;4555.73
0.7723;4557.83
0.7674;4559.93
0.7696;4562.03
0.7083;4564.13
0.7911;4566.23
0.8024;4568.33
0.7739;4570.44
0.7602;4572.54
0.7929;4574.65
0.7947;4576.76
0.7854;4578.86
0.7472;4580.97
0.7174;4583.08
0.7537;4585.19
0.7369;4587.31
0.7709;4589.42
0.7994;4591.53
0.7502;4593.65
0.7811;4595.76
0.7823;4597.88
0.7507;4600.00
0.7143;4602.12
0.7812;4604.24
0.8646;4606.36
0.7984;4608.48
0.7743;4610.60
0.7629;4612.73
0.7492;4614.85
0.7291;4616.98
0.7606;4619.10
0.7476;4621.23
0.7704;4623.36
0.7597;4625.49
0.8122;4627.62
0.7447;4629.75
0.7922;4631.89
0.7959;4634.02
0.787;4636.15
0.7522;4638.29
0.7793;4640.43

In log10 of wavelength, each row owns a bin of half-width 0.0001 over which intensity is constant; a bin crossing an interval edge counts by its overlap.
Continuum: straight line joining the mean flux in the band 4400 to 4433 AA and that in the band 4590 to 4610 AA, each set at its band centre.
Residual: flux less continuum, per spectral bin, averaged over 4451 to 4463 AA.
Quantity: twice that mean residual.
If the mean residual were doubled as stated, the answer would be -0.11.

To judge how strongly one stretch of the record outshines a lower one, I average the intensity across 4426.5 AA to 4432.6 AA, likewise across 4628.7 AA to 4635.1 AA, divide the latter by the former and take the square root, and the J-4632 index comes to 0.97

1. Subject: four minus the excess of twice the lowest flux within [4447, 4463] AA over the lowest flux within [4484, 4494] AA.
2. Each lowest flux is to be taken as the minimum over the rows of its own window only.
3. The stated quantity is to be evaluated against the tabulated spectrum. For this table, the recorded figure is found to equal 3.35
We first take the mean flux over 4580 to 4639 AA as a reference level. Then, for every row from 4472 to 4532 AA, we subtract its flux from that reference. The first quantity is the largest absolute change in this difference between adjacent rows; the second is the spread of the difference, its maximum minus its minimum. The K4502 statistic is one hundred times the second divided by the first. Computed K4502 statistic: 166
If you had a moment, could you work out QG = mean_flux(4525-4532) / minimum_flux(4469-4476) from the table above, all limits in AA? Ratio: 0.95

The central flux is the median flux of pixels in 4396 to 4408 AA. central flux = 0.805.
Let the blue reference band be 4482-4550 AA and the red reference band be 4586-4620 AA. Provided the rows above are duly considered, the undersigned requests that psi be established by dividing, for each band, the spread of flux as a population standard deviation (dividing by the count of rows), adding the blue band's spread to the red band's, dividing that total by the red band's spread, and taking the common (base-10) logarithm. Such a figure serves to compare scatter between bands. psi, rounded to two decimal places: 0.32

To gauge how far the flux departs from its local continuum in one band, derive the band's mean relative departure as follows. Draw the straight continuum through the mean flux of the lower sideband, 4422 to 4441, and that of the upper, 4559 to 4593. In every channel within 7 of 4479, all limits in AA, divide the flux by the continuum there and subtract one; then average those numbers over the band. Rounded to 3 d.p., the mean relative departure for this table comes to -0.010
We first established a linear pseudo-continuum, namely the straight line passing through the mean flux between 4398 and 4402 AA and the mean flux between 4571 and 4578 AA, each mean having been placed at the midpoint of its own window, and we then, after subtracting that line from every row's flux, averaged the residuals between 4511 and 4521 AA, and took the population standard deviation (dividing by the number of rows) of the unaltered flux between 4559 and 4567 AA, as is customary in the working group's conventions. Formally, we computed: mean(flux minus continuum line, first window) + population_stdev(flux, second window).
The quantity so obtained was 0.036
